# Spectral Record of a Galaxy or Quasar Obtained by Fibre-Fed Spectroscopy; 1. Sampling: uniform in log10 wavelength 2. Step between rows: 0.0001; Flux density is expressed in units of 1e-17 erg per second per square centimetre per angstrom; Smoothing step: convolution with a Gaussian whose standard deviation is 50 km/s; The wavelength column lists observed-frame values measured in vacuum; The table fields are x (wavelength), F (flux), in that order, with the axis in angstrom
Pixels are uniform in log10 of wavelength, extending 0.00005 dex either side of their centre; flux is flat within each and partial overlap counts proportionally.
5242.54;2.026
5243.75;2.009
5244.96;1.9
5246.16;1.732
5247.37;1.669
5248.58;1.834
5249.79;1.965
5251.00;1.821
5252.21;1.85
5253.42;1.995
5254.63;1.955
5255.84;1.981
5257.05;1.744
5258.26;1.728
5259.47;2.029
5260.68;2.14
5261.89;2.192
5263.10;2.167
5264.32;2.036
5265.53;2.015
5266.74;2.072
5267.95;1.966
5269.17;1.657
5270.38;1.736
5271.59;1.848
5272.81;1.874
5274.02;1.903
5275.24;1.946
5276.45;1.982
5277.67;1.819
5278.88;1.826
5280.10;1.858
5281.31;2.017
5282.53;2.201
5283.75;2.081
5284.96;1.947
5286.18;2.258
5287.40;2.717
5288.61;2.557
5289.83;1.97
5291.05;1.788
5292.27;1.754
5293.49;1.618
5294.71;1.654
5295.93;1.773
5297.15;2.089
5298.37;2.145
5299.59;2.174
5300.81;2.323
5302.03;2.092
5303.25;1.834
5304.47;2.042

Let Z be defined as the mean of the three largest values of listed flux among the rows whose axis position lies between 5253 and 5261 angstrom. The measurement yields 2.05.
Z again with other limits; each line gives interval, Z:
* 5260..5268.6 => 2.17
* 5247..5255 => 1.97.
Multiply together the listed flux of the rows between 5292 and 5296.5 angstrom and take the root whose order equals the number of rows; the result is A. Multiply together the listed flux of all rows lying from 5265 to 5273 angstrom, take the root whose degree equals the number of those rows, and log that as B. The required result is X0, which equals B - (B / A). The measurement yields 0.77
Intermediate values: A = 1.70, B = 1.88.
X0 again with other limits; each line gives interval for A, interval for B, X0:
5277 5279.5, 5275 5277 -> 0.89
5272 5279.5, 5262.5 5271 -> 0.91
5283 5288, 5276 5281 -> 1.03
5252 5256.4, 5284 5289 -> 1.14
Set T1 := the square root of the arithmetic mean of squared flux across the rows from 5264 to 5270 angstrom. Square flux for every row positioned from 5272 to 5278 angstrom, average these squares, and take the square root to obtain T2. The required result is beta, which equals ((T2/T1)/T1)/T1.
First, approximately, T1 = 1.95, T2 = 1.91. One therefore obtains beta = 0.26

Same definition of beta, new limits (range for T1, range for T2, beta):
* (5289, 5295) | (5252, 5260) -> 0.35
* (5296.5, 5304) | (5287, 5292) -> 0.24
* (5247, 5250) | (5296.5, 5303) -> 0.36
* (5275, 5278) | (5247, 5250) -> 0.26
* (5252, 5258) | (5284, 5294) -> 0.30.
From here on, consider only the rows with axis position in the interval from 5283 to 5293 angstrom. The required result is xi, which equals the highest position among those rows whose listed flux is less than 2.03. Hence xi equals 5292.27 angstrom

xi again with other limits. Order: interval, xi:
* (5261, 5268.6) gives 5267.95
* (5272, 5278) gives 5277.67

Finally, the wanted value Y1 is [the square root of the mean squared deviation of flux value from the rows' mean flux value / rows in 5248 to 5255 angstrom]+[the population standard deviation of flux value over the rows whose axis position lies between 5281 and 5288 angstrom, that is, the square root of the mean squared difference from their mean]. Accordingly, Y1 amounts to 0.32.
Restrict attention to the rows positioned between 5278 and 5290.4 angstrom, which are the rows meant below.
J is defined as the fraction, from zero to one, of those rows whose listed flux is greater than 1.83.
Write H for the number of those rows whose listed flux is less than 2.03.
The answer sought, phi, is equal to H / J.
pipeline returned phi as 6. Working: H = 5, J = 0.90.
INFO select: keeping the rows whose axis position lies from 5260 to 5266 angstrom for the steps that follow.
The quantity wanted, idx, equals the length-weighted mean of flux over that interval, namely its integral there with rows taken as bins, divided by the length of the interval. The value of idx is 2.11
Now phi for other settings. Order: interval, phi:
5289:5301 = 12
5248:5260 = 14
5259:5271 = 6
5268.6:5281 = 17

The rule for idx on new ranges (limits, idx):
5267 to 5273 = 1.83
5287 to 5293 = 2.13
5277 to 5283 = 1.94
